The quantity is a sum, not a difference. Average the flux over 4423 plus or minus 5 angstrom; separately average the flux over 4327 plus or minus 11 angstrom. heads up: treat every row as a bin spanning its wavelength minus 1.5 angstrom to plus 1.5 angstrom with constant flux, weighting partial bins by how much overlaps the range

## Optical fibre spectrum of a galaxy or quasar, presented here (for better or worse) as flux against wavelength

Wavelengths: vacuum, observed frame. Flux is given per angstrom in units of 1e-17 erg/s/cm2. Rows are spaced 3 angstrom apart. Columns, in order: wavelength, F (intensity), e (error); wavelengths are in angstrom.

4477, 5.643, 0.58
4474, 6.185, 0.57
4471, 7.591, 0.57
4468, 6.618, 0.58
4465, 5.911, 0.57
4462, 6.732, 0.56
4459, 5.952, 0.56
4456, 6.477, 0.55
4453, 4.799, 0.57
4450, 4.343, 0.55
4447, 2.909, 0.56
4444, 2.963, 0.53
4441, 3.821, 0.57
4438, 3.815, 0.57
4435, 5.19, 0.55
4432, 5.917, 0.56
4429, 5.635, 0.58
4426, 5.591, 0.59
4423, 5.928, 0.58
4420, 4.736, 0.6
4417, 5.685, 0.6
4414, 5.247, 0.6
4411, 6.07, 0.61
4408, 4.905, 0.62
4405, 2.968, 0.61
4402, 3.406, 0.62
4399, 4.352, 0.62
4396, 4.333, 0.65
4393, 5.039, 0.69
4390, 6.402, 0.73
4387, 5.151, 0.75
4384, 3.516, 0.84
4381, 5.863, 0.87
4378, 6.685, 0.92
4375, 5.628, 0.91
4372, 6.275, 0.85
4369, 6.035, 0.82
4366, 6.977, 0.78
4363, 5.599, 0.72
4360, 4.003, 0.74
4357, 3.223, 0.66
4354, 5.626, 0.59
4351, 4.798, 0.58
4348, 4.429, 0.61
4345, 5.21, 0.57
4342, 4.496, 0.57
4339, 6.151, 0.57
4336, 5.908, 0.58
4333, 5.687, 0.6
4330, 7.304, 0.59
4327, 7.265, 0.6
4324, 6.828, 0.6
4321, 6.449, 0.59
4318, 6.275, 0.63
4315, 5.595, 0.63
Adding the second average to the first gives 11.9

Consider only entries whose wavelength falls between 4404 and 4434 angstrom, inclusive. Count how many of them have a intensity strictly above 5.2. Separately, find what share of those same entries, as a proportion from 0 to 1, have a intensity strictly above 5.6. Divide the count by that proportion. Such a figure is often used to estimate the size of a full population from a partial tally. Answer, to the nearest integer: 14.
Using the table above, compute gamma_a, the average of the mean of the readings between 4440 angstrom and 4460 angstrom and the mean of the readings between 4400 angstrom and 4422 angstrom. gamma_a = 4.6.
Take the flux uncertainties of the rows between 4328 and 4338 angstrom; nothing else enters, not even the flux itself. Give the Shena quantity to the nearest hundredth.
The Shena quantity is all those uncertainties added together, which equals 1.77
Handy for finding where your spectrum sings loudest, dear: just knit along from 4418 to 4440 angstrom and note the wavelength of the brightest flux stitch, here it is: 4423 angstrom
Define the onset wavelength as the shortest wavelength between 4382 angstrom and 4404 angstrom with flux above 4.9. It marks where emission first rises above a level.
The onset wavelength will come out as 4387 angstrom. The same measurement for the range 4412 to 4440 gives 4414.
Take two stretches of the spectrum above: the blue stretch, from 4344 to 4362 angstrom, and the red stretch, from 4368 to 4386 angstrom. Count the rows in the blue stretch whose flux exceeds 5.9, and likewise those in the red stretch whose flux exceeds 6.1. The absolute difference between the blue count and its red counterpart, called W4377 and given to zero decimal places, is 2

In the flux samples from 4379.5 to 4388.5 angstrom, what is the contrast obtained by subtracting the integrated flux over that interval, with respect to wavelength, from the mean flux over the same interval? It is -39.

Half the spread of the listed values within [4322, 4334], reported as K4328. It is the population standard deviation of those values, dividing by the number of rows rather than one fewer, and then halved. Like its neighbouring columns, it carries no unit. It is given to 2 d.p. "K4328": 0.33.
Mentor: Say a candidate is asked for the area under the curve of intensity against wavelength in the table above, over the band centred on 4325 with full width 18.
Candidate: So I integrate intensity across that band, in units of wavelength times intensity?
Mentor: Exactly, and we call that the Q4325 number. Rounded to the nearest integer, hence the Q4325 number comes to 119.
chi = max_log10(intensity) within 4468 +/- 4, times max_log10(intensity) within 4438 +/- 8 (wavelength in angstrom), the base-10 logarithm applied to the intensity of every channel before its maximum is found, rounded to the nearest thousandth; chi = 0.680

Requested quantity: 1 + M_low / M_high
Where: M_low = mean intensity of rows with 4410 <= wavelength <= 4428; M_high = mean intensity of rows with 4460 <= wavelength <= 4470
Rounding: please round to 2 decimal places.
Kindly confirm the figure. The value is 1.86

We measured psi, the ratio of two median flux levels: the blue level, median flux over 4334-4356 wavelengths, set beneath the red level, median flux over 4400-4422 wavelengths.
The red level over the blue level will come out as 0.94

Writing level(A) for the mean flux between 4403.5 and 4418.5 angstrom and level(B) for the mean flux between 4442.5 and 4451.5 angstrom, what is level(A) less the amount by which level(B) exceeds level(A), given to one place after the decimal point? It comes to 6.5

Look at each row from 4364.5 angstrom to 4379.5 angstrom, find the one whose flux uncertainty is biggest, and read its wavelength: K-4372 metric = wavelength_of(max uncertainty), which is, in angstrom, 4378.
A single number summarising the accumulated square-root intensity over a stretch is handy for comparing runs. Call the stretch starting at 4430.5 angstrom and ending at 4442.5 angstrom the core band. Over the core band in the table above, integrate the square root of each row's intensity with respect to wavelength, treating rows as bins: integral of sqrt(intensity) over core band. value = 25.9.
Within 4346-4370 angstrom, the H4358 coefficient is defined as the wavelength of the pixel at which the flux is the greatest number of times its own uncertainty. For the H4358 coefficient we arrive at 4354 angstrom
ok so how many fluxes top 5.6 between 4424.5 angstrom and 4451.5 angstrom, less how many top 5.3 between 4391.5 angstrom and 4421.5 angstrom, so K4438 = 0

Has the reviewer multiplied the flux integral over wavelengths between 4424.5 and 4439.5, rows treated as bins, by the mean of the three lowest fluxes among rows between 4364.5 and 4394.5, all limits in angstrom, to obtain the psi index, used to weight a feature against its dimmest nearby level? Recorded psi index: 358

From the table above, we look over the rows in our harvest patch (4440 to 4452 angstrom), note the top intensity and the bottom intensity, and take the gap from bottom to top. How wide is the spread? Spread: 1.43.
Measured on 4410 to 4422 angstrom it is 1.33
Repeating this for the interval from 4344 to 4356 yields 1.20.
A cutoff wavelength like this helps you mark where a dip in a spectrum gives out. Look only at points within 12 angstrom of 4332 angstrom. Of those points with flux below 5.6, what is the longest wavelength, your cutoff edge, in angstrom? 4342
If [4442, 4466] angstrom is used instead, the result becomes 4453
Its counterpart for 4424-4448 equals 4447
